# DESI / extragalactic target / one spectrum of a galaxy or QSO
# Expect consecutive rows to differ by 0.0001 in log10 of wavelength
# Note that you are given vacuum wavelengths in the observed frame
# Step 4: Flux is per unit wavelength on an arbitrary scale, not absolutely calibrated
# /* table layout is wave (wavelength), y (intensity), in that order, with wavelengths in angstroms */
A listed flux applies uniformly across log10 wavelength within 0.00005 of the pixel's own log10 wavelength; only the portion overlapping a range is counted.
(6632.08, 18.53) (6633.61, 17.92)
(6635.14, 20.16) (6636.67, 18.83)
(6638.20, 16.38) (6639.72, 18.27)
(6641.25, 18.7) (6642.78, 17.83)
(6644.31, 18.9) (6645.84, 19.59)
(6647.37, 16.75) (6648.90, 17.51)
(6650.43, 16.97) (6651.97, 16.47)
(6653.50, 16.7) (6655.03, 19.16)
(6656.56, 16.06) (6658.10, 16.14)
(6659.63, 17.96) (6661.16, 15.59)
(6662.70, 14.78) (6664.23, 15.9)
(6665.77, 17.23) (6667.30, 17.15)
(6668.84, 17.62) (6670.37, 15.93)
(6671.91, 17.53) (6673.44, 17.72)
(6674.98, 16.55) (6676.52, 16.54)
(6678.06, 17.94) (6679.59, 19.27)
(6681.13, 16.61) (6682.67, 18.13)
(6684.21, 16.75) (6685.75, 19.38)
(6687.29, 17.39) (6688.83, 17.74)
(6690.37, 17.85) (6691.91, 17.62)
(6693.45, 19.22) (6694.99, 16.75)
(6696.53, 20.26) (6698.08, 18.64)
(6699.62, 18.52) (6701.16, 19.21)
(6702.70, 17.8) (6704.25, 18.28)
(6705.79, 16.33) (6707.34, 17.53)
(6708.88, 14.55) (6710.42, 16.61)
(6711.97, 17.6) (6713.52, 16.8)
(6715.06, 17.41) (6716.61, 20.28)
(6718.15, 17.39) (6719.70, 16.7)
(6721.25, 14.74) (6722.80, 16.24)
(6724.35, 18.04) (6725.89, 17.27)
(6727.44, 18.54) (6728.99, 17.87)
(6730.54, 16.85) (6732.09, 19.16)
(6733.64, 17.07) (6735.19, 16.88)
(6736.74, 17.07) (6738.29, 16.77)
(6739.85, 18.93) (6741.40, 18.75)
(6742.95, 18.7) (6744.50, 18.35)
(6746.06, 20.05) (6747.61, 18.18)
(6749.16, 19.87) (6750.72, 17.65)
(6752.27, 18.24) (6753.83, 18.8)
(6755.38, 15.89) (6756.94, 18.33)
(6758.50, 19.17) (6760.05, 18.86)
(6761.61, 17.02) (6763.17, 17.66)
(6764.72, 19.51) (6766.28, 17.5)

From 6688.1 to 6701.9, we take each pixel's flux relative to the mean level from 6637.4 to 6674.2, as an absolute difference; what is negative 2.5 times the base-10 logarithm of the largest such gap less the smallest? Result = -1.05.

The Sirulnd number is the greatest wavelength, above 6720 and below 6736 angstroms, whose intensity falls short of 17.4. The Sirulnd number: 6735.19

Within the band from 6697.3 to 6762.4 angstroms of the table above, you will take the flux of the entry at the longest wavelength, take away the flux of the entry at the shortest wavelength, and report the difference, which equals -1.6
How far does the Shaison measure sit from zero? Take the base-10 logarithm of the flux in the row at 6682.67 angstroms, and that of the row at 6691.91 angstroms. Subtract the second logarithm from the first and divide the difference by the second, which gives 0.010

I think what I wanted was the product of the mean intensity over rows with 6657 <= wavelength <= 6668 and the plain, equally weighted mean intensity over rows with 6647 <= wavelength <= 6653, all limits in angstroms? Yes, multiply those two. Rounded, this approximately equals 277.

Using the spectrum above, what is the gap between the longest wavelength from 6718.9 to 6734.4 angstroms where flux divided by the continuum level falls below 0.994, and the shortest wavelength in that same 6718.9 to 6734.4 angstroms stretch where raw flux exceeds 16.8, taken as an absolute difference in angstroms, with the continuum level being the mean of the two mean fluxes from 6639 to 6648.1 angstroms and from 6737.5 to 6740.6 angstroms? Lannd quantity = 9.3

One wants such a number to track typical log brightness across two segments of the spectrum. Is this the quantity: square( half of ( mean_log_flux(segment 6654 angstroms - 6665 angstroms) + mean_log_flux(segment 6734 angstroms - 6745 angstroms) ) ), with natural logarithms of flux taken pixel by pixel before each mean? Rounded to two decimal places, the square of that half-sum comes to 8.08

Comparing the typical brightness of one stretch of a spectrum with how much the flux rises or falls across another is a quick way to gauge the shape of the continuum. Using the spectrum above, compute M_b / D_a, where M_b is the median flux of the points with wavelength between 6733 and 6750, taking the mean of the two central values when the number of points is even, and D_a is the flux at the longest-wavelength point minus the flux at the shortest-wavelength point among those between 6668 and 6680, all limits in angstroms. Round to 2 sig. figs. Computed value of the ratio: 11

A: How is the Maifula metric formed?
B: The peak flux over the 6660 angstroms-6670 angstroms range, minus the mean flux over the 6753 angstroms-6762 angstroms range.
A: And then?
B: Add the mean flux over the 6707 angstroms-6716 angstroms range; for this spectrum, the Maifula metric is 16.4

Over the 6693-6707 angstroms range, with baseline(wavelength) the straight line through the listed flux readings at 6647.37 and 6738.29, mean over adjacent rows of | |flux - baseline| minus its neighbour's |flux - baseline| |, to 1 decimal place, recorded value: 1.4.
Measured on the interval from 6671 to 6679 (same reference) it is 0.5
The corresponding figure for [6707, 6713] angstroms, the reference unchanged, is 1.4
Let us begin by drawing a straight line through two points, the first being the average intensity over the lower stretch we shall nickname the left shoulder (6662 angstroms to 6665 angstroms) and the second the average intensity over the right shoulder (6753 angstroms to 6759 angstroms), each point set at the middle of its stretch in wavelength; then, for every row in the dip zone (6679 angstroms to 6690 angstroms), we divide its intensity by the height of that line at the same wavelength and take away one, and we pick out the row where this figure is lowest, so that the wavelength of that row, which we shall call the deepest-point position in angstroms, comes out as 6681.13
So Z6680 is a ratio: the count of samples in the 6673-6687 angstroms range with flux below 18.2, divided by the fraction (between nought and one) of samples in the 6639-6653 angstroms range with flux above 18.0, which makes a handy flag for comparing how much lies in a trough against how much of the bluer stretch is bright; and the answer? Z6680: 16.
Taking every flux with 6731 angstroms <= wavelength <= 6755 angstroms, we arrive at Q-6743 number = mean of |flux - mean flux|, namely 0.83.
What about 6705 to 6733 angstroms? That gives 0.99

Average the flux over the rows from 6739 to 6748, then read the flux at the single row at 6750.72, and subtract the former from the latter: -1.2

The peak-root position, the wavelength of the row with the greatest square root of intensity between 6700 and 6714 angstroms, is 6701.16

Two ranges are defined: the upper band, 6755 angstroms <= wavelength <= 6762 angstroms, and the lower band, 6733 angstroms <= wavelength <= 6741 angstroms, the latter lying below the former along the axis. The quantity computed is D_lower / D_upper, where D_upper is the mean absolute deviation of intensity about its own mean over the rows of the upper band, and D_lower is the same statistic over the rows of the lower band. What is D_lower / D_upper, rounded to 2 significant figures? 0.57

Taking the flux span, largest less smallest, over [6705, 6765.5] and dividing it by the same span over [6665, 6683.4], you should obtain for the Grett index 1.7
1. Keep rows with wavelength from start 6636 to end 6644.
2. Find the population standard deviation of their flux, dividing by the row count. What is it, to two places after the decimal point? 0.88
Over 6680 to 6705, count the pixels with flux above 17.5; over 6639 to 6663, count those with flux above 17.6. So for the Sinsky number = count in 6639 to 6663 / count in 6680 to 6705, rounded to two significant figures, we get 0.58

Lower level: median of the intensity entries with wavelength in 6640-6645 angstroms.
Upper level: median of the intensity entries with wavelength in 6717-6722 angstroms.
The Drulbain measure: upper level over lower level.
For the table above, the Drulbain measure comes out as 0.89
